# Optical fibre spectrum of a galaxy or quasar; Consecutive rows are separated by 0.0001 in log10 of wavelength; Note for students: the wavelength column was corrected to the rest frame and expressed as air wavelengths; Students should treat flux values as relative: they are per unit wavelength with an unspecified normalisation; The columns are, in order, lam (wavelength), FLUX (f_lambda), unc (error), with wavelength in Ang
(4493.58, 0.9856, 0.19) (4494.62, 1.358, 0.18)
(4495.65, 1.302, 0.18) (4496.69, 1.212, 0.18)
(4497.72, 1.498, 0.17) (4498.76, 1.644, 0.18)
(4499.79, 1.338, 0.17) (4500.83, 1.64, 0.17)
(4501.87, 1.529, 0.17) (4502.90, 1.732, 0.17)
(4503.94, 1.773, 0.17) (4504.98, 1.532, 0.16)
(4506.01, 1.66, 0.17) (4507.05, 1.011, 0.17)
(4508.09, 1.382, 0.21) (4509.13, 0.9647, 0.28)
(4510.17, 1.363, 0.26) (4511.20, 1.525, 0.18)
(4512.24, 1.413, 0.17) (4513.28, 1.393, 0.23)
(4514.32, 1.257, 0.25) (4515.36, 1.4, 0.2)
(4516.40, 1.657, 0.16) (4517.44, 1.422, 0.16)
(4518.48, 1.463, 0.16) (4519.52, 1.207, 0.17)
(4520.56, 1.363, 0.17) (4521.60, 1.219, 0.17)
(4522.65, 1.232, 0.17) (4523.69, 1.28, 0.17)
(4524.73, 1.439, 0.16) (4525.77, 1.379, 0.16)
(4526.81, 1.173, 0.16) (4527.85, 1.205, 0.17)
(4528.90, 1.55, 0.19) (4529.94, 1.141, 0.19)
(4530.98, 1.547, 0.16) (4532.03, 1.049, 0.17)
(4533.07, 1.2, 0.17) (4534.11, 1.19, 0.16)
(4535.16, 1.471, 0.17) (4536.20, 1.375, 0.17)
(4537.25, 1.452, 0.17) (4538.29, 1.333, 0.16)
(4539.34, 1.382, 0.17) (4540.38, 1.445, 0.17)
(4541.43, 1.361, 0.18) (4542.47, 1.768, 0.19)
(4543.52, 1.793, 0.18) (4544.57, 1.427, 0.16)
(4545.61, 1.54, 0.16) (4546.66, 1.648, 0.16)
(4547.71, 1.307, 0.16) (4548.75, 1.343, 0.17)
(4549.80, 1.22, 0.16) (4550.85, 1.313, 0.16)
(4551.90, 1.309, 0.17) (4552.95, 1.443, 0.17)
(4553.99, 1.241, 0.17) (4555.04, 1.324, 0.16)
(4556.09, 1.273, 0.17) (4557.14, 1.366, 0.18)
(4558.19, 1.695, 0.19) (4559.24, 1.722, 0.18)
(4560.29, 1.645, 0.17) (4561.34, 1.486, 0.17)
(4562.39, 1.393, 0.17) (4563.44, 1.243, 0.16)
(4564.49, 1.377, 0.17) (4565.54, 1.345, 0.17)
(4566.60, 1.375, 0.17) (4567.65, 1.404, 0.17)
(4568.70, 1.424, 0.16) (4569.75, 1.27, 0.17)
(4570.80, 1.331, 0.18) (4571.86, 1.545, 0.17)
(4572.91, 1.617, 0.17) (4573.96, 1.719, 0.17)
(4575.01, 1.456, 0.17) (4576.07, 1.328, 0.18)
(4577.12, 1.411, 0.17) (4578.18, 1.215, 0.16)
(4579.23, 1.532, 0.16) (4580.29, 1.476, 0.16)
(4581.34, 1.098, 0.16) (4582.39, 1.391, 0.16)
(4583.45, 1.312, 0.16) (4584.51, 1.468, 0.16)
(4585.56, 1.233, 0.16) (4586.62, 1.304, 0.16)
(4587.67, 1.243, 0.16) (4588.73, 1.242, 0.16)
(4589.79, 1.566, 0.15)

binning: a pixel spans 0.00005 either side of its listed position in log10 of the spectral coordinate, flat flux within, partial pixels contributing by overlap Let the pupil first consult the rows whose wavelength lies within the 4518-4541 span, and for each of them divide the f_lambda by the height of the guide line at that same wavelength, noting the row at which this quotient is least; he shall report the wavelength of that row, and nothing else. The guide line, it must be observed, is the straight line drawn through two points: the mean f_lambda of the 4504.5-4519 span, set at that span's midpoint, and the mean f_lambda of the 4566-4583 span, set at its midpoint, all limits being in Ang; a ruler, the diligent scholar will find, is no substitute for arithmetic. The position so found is 4532.03 Ang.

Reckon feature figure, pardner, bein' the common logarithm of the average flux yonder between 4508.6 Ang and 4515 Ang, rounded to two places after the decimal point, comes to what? 0.12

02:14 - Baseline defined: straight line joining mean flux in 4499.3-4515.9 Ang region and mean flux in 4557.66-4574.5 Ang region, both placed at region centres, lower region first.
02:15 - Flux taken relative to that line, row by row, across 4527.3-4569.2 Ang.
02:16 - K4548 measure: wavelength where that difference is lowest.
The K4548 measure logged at 4532.03 Ang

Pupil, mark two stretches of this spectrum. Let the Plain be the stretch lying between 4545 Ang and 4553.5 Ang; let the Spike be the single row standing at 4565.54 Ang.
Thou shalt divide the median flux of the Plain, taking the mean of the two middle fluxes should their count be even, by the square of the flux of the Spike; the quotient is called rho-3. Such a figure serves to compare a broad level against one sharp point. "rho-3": 0.734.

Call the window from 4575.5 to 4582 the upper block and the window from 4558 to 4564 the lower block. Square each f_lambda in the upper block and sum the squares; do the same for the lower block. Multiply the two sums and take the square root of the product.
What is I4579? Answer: 12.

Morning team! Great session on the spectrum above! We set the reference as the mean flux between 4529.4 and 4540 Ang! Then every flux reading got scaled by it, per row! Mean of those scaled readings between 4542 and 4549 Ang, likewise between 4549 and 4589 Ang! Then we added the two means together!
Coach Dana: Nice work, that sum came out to 2.23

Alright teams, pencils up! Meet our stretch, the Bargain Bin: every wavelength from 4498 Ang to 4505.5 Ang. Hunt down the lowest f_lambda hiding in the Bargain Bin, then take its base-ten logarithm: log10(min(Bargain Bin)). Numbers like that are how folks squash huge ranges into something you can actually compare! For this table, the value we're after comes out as 0.13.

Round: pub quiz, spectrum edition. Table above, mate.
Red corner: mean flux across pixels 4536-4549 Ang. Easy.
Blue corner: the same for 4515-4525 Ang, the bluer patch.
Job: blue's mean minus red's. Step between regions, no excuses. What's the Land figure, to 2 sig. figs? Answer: -0.11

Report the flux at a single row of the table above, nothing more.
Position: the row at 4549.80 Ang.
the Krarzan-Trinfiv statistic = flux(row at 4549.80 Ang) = 1.22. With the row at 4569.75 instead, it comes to 1.27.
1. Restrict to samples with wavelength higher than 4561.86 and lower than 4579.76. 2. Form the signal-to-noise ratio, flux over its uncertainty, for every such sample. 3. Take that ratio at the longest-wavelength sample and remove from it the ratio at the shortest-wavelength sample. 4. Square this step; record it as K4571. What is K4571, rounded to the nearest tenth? 1.9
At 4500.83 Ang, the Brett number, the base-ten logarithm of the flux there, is 0.215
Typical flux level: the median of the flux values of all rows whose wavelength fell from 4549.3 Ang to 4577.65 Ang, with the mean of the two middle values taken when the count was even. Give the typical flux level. 1.38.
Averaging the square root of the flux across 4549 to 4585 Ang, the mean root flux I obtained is 1.18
